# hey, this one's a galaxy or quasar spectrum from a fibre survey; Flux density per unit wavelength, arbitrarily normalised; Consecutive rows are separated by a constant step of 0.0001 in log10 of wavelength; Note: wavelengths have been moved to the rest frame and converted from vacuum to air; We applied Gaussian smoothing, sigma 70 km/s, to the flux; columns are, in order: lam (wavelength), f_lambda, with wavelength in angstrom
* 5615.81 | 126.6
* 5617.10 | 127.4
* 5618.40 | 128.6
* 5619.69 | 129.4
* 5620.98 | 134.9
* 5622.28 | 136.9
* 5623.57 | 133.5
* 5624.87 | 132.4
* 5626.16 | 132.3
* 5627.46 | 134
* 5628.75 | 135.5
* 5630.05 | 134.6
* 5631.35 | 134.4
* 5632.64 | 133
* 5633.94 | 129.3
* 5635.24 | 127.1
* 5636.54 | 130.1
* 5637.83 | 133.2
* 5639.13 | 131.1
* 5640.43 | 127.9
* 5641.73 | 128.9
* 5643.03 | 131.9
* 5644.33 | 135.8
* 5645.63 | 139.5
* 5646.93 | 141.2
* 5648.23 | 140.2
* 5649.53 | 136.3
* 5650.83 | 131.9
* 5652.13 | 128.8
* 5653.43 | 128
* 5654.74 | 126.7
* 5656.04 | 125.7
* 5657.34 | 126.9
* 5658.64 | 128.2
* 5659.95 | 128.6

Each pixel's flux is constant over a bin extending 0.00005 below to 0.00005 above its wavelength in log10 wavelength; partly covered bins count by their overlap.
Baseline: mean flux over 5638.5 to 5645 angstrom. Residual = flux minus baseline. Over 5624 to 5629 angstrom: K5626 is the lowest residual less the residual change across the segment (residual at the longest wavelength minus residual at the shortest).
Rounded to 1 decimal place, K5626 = -1.9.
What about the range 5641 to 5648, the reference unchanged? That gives -14.5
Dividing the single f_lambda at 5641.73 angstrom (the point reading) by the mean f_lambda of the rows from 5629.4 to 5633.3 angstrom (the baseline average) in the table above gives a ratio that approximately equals 0.96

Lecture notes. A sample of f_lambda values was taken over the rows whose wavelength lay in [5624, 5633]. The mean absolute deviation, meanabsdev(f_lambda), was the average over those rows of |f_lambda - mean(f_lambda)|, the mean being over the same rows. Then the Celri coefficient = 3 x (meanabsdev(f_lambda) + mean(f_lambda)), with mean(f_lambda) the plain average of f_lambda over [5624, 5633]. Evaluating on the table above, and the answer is 404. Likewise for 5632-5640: 397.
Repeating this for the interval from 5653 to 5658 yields 382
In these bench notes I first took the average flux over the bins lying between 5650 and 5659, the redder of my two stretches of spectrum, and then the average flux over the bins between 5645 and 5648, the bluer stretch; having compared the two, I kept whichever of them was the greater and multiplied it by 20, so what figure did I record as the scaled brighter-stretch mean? 2807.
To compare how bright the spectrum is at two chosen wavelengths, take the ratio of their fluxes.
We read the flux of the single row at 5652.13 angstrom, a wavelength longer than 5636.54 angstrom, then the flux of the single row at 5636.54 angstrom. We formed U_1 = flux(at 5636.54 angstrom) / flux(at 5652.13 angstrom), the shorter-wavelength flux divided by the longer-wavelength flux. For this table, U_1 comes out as 1.01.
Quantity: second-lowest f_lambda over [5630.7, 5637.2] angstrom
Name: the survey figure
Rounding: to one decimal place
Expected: 129.3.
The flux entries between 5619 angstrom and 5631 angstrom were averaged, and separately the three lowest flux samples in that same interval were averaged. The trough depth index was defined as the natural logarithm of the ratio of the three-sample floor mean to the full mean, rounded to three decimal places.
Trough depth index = -0.018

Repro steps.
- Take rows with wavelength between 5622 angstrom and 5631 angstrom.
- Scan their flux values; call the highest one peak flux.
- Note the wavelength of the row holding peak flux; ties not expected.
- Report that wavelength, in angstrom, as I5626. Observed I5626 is 5622.28 angstrom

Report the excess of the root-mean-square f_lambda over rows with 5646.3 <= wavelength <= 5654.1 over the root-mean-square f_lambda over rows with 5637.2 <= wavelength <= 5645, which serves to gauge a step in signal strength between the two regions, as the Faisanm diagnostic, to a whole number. 3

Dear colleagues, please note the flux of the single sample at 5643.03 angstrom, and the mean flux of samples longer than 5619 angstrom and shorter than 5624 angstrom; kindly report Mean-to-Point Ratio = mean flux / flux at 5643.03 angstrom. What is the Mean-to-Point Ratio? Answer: 1.01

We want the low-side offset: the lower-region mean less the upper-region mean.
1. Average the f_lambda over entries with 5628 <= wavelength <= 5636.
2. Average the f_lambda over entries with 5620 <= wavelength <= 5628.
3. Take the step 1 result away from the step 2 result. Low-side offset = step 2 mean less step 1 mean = 2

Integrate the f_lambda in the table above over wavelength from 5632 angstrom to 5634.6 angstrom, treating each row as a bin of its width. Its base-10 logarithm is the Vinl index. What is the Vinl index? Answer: 2.53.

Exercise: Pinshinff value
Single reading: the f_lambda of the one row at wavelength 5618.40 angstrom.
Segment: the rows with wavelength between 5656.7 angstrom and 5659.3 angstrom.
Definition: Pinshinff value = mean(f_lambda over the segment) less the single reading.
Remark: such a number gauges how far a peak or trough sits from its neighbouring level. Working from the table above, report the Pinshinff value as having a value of -1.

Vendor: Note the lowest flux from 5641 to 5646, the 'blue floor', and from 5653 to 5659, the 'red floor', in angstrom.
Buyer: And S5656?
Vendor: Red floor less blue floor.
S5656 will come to -3.2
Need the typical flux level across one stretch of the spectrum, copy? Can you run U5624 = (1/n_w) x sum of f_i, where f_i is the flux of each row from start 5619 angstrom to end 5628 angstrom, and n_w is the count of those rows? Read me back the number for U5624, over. 133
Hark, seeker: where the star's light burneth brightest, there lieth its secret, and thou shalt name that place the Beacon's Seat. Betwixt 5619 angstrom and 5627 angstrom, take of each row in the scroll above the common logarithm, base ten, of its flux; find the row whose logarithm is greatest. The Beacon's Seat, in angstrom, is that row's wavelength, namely 5622.28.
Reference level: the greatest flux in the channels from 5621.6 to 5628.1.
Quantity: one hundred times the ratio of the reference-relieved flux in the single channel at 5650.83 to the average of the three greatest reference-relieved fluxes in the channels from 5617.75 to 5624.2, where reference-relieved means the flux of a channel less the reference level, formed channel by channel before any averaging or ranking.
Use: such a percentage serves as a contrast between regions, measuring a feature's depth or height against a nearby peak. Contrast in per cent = 278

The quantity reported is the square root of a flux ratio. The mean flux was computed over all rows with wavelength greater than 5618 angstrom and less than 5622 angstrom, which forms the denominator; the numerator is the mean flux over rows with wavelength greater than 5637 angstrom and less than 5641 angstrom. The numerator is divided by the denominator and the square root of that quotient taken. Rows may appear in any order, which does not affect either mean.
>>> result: 1.00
